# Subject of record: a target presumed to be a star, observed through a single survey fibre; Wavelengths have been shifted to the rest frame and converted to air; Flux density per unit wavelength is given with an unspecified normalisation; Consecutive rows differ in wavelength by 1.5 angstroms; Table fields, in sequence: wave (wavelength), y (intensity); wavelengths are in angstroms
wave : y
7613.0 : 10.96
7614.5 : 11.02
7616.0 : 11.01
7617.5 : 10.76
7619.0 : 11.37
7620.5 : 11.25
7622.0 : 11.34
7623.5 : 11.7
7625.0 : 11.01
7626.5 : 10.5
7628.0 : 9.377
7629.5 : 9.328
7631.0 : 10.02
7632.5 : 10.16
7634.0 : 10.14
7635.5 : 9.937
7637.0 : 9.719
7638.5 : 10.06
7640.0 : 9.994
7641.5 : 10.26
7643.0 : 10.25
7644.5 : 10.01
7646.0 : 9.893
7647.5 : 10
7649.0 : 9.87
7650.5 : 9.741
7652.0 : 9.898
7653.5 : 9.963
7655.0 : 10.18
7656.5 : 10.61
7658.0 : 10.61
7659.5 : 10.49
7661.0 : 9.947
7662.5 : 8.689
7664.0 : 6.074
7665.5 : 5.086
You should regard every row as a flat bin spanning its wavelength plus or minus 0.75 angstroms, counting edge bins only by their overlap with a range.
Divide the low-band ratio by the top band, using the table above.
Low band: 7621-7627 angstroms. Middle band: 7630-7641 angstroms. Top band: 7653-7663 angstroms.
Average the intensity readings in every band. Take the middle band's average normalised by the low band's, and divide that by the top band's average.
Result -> 0.089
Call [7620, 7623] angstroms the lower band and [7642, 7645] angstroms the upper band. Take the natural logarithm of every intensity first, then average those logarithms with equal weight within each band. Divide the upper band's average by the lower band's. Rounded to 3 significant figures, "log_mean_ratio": 0.955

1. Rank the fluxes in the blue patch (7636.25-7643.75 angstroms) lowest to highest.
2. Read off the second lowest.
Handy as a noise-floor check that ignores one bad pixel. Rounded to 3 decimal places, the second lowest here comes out 9.994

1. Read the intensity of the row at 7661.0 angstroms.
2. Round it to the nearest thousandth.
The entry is 9.947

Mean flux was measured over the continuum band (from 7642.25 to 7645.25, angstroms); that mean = 10.1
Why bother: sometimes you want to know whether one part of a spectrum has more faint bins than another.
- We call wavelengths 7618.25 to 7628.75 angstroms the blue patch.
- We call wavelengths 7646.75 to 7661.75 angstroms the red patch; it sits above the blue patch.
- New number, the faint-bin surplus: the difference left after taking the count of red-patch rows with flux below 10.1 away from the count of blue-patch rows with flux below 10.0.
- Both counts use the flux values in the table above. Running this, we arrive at -5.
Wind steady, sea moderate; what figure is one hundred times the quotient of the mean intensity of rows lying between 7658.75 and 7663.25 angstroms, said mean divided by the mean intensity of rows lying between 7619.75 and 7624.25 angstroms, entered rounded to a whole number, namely 85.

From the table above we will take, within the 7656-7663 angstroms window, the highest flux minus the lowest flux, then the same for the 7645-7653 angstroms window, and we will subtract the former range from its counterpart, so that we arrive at -1.7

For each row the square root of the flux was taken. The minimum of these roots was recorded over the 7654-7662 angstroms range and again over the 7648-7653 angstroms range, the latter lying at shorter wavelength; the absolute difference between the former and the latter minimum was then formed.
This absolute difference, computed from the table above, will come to 0.033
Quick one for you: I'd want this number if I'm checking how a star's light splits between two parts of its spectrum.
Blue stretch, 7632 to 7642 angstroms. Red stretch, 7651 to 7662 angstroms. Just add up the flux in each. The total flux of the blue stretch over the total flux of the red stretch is 0.98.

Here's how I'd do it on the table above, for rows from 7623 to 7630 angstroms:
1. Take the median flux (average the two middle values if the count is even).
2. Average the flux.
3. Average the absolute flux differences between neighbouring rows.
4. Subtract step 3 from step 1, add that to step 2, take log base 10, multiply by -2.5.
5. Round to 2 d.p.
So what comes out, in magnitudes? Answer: -3.27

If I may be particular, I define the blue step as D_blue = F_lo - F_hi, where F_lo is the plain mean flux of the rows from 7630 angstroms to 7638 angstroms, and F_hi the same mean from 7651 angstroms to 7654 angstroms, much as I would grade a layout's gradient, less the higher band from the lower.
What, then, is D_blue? 0.06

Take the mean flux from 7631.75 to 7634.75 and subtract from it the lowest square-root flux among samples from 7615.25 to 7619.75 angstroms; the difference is 6.87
